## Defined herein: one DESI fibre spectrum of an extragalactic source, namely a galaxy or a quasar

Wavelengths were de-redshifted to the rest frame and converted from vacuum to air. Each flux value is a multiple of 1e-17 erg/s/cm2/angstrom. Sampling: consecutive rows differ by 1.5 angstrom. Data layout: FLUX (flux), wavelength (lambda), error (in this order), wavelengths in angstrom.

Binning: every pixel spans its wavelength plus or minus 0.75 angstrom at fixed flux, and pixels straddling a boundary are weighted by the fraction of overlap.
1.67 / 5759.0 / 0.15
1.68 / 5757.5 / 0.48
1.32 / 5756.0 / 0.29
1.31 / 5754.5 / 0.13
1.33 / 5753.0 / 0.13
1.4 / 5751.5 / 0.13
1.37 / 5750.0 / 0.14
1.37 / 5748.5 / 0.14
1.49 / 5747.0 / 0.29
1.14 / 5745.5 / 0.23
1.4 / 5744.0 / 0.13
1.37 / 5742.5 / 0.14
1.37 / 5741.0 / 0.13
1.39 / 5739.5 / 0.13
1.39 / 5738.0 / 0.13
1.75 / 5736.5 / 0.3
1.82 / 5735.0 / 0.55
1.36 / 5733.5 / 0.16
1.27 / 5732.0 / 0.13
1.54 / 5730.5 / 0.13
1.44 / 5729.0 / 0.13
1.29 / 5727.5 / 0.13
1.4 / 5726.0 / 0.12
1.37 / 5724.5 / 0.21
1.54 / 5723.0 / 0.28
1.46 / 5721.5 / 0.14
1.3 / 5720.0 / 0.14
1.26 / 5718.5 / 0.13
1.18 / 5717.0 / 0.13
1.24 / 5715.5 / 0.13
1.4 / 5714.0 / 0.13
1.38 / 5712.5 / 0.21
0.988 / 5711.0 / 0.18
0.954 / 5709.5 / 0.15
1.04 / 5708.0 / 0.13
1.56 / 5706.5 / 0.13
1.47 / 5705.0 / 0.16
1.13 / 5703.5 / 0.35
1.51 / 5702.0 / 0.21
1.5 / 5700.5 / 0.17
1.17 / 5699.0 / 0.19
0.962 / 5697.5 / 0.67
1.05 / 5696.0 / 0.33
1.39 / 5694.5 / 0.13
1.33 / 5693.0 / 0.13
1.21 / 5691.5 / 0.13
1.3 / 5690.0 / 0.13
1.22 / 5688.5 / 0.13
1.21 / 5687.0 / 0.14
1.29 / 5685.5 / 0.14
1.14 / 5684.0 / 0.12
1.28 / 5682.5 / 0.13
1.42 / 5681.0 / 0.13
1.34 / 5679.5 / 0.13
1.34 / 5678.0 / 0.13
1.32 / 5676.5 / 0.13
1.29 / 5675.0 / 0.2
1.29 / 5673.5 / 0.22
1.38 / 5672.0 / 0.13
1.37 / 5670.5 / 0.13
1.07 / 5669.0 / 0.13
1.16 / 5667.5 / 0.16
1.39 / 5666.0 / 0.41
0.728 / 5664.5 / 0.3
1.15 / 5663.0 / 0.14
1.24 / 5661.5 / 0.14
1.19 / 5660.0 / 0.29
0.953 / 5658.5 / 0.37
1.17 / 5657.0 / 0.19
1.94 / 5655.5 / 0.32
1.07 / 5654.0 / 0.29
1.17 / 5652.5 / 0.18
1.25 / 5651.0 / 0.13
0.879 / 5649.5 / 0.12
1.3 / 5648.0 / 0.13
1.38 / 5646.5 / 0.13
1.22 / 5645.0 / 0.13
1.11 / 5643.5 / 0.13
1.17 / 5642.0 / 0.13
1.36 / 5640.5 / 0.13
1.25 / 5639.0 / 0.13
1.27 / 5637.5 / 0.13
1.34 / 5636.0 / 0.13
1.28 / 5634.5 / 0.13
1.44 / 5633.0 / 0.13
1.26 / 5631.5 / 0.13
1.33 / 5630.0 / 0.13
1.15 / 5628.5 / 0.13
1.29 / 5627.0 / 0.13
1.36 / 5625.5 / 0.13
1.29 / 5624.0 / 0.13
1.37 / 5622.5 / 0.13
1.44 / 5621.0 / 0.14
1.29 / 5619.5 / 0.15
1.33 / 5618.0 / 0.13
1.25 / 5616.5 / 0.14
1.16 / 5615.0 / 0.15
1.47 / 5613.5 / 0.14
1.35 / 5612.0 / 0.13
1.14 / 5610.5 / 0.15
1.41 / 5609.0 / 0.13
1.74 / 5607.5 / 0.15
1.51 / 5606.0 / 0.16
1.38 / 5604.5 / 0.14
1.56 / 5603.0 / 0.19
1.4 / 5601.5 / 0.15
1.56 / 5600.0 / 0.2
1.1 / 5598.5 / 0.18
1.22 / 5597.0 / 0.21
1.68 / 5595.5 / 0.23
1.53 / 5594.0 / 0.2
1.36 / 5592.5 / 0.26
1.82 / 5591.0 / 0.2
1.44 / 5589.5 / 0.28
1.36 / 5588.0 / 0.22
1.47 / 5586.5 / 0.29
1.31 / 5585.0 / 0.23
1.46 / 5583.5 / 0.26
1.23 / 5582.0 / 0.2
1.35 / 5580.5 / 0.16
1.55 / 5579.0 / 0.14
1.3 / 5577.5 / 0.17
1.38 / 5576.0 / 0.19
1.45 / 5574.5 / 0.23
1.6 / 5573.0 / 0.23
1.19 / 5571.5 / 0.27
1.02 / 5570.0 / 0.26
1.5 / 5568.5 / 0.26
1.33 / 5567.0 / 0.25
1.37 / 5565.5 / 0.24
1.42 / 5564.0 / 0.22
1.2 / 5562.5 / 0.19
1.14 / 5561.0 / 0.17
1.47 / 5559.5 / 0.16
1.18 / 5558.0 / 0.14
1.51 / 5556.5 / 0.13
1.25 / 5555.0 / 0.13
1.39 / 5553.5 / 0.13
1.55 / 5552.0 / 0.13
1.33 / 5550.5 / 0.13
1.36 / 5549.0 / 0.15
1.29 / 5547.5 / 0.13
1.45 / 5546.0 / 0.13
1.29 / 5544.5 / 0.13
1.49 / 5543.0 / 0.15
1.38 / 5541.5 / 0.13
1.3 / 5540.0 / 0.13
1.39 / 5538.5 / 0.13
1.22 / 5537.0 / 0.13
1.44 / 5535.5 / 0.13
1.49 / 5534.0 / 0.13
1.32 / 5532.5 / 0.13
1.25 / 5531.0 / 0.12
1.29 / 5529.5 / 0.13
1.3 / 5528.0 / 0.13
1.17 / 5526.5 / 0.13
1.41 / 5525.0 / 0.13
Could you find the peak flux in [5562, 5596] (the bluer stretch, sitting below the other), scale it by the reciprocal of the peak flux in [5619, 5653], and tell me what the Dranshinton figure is 1.26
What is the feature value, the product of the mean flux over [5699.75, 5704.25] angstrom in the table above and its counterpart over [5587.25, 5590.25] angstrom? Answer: 1.93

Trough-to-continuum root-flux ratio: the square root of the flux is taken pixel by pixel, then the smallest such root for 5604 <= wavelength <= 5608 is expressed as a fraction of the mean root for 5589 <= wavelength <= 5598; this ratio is 0.96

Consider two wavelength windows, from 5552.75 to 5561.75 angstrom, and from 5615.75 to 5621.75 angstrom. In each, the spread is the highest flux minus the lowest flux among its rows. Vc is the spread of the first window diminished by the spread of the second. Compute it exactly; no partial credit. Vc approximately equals 0.18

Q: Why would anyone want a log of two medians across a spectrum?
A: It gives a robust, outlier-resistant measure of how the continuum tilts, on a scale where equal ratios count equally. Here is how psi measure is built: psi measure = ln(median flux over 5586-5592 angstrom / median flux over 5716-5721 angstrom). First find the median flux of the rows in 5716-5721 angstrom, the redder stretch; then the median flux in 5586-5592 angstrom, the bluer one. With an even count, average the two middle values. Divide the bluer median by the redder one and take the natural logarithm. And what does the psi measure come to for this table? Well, 0.14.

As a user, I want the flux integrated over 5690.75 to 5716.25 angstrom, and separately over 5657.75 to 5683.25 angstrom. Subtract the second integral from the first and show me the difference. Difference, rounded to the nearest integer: 1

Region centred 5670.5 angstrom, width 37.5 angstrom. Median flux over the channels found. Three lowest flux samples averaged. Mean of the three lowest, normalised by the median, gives 0.74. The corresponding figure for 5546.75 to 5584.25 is 0.82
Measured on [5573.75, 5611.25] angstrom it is 0.82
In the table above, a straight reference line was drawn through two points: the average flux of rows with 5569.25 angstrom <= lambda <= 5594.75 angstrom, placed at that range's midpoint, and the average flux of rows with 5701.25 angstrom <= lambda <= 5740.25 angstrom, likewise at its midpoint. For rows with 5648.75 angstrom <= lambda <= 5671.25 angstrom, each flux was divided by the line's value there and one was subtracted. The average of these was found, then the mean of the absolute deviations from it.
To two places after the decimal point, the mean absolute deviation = 0.12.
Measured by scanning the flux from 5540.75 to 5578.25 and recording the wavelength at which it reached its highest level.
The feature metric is 5573.0 angstrom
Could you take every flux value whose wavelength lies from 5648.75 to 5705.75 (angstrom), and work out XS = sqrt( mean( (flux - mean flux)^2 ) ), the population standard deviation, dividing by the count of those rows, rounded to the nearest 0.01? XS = 0.20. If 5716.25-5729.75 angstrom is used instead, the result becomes 0.11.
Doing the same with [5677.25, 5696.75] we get 0.10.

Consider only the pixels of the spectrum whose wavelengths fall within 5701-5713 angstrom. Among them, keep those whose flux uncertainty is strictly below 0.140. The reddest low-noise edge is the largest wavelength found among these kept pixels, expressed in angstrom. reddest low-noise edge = 5708.0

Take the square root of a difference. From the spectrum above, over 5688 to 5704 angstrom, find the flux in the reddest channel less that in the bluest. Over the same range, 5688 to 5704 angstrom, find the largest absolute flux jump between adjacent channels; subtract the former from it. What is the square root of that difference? 0.69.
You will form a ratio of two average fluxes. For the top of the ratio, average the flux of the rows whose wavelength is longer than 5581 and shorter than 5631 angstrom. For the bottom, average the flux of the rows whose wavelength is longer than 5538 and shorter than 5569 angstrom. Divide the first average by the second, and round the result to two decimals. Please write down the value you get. 1.02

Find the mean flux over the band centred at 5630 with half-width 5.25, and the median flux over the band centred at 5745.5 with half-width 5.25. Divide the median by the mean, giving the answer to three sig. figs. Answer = 1.05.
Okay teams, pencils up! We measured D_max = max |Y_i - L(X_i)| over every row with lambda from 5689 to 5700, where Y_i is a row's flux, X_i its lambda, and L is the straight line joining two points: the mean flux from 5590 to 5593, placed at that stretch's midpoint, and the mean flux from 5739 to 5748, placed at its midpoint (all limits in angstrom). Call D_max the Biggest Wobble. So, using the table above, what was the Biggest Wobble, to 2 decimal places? 0.47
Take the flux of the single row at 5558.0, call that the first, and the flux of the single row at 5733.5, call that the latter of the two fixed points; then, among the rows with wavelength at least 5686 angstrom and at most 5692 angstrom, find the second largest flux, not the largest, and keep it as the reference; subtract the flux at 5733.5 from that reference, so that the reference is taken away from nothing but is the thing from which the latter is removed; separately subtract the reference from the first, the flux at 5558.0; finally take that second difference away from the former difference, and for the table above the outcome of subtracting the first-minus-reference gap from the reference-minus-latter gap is -0.10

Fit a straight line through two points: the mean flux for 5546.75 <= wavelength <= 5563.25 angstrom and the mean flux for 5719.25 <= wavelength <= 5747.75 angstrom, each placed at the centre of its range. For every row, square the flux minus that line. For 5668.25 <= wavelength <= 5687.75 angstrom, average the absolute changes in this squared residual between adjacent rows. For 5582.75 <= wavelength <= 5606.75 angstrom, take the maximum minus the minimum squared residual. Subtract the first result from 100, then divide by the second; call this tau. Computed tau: 457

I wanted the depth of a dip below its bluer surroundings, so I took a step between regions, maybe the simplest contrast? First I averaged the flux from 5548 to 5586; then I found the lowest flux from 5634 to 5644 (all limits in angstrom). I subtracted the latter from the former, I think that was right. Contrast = 0.24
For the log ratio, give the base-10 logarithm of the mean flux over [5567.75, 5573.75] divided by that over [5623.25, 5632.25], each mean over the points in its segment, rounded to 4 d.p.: 0.0158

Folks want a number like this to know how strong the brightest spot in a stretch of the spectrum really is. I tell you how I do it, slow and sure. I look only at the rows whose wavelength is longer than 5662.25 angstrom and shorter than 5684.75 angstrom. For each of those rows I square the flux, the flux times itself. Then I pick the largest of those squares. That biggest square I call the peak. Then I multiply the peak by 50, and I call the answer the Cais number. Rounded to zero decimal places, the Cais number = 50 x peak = 101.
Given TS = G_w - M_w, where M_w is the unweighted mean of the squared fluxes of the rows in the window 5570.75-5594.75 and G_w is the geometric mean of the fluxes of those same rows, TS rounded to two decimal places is -0.64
